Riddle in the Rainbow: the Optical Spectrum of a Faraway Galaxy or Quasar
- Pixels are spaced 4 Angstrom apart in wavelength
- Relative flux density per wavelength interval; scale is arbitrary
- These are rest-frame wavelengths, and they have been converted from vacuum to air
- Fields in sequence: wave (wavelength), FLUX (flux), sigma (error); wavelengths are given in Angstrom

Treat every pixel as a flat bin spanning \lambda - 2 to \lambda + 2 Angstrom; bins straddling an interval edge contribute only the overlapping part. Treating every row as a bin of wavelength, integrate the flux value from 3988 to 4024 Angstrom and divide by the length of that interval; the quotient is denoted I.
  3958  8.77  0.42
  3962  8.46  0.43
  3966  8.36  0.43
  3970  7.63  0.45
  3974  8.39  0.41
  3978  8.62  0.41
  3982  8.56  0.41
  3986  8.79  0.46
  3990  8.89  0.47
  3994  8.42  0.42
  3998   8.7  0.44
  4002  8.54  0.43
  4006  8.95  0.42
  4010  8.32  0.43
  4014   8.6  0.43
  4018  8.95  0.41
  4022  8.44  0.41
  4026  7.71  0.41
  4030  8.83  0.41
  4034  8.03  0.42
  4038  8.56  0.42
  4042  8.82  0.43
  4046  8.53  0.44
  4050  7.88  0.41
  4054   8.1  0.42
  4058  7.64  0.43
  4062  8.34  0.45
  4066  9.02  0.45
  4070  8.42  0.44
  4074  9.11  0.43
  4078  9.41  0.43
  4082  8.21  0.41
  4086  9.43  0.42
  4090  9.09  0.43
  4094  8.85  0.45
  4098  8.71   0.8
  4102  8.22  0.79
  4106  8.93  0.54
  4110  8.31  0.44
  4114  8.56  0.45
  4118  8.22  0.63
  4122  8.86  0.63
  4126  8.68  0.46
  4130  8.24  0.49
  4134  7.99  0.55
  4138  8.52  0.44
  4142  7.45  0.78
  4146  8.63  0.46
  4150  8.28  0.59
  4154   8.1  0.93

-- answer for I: 8.65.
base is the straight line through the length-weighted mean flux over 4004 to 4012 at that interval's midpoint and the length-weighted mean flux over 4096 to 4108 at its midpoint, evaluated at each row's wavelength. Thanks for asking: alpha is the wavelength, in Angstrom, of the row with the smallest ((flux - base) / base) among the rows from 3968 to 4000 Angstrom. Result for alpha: 3970 Angstrom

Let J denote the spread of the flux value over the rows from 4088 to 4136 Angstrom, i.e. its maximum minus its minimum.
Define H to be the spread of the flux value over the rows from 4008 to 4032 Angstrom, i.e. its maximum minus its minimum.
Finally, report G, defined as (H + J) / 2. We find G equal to 1.17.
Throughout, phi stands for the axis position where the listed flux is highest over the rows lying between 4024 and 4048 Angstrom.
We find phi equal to 4030 Angstrom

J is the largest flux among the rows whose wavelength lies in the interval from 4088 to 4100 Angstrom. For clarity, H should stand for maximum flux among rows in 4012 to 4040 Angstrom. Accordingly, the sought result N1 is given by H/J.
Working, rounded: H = 8.95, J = 9.09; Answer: 0.98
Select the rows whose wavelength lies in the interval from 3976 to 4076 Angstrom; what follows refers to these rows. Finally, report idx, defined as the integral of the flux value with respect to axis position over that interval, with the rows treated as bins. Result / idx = 851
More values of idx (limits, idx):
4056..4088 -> 278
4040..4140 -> 856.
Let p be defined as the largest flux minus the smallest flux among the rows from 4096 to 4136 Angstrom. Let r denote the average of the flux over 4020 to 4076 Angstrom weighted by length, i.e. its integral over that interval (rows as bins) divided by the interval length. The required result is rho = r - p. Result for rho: 7.45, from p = 0.9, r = 8.39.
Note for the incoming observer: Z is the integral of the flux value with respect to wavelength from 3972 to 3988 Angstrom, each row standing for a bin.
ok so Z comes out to 137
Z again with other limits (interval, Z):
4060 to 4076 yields 140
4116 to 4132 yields 136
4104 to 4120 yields 136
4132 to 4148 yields 130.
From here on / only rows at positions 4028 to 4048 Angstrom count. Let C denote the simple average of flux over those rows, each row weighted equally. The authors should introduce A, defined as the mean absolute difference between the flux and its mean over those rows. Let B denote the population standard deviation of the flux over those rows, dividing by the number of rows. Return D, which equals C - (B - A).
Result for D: 8.48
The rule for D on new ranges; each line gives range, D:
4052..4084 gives 8.46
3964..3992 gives 8.37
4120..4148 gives 8.27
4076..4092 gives 8.95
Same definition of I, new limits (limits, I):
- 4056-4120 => 8.65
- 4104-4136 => 8.47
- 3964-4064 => 8.42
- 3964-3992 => 8.46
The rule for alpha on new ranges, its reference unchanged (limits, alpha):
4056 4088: 4058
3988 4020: 4010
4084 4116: 4102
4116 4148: 4142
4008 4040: 4026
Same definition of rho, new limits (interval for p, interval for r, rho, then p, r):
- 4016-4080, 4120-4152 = 6.56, 1.8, 8.33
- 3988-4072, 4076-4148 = 7.19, 1.4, 8.57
